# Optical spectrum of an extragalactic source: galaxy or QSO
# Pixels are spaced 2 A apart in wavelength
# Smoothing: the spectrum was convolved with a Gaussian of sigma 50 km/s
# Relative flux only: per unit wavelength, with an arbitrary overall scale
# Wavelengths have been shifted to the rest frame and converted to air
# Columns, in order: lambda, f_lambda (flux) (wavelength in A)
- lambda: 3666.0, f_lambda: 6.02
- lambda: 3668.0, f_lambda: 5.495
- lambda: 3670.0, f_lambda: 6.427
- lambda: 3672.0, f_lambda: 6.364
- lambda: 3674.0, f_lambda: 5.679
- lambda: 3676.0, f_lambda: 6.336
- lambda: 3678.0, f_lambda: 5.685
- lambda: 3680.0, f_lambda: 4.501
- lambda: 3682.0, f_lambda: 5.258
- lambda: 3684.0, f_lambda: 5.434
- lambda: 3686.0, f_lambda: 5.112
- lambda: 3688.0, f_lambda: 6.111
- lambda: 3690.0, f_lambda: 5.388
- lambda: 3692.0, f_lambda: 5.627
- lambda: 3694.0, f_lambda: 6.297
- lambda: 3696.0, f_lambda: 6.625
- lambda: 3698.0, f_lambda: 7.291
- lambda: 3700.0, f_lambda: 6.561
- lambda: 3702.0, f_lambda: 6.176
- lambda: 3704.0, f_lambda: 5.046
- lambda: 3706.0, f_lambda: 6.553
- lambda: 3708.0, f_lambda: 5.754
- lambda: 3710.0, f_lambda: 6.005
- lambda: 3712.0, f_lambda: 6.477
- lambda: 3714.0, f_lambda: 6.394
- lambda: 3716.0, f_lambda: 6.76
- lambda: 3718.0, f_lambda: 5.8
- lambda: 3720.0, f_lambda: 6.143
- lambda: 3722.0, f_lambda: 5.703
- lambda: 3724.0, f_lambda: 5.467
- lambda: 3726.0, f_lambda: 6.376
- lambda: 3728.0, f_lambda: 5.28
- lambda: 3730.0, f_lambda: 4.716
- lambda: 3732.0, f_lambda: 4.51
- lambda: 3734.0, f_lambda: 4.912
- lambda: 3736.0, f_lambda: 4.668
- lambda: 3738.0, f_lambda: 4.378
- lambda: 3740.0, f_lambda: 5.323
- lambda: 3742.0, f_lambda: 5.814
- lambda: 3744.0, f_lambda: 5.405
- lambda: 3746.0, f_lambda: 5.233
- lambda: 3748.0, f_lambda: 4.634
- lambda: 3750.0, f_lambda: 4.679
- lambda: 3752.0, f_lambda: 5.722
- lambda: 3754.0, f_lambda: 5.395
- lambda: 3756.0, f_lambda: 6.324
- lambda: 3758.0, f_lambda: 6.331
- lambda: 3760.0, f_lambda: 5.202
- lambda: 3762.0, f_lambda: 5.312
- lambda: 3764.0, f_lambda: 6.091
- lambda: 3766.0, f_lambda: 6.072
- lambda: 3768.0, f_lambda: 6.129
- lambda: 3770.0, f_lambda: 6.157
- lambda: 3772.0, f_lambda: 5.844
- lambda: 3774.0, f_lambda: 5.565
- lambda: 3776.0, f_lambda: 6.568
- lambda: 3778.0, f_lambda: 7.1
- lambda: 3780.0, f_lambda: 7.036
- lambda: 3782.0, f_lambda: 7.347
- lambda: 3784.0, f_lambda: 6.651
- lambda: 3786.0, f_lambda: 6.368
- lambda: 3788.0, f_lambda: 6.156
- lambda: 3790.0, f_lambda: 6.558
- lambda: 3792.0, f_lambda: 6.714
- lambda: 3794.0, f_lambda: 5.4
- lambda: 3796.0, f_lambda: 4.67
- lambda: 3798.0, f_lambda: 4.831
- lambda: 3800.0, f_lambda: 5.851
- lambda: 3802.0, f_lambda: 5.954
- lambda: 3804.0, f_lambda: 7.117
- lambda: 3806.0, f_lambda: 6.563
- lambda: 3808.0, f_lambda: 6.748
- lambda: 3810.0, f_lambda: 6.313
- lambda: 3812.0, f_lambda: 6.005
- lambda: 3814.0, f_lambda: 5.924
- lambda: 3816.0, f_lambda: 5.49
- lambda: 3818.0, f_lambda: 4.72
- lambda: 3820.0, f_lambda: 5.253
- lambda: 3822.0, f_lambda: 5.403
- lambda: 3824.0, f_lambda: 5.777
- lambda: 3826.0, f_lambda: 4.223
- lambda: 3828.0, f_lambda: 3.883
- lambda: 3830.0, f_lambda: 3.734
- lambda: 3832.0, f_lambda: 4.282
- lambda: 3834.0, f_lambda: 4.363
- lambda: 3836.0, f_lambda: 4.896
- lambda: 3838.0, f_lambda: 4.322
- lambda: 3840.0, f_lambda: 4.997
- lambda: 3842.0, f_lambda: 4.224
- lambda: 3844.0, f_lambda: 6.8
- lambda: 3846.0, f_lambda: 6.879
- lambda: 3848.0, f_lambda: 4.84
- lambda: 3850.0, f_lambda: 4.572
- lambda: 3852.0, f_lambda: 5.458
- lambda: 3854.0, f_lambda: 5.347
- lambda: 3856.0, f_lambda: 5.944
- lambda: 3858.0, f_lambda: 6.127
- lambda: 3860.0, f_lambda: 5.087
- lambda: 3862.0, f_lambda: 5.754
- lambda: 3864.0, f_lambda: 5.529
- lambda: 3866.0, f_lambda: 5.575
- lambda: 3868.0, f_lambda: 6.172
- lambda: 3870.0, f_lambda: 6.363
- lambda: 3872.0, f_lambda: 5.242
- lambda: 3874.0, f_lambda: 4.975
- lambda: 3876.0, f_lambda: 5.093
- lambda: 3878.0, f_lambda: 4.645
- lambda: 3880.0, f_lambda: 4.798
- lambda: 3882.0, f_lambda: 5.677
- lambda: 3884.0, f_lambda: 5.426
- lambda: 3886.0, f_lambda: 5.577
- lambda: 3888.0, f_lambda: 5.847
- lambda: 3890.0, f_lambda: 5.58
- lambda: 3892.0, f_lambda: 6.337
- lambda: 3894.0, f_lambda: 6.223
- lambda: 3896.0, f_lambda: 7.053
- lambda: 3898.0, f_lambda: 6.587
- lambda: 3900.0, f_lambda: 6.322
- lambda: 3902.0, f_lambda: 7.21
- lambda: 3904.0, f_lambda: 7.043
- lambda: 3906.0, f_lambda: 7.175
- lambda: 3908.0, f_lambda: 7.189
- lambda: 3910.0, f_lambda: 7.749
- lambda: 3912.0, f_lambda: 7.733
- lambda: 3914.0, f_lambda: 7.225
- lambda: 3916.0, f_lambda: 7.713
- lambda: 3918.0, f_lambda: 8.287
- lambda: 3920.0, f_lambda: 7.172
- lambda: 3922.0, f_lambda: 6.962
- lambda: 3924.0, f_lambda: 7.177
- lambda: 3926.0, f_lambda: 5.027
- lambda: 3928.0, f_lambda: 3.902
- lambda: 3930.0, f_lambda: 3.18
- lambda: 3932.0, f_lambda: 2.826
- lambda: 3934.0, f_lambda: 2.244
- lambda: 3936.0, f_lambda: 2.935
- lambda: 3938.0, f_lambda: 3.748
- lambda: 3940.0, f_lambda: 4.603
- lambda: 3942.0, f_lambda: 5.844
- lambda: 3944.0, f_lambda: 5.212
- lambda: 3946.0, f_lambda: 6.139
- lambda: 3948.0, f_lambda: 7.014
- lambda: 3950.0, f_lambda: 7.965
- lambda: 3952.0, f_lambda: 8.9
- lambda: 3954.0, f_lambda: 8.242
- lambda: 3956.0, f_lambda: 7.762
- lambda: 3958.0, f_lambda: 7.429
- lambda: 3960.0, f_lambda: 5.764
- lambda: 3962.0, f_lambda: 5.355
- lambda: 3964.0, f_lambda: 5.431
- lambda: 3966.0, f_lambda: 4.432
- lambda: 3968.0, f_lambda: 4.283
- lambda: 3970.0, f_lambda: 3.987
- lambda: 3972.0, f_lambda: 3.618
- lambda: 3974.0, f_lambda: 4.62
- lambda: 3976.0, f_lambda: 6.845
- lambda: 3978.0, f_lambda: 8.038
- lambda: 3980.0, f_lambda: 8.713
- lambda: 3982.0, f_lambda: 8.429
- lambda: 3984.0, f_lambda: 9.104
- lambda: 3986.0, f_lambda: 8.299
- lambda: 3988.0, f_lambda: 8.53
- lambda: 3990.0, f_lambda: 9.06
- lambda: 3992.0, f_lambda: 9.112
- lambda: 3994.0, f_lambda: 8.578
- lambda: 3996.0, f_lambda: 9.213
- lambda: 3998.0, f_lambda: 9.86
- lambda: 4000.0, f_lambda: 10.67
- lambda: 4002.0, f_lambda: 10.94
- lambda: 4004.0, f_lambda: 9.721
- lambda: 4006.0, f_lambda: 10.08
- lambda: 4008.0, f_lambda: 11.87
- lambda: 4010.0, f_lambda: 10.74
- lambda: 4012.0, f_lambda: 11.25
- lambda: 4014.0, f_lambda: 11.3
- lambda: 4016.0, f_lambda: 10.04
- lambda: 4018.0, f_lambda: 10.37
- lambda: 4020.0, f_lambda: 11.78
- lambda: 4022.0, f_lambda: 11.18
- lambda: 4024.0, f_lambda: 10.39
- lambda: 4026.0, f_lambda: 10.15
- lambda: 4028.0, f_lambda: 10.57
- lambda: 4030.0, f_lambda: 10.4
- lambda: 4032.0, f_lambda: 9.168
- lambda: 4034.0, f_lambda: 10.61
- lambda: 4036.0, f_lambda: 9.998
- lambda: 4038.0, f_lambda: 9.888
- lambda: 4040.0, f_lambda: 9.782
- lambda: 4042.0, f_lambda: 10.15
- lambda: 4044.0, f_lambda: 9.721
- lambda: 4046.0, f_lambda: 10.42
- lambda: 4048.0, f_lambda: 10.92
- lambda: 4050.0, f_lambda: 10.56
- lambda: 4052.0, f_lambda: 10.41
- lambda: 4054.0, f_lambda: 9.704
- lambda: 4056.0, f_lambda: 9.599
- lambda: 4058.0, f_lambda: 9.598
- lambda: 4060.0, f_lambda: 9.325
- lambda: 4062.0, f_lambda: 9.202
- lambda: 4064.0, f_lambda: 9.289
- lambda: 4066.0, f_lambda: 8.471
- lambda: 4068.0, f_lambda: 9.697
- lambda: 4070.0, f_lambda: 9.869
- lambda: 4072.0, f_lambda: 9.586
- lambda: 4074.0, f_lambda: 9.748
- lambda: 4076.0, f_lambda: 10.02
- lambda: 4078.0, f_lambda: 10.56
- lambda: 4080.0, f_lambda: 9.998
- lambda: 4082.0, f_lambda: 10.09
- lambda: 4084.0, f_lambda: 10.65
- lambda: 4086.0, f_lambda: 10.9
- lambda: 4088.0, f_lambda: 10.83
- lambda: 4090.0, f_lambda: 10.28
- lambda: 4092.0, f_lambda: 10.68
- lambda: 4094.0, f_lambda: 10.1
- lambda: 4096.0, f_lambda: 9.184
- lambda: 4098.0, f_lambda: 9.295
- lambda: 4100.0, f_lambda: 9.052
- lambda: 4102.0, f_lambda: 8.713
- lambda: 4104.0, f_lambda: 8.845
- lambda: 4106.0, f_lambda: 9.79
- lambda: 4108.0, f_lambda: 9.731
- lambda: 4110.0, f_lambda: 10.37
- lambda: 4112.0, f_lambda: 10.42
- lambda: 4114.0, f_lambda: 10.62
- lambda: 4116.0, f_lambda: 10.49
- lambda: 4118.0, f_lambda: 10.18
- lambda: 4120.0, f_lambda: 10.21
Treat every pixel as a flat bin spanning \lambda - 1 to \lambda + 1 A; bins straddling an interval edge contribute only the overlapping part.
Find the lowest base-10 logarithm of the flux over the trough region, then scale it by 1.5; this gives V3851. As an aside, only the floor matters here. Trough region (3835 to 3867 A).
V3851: 0.94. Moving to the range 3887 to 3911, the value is 1.12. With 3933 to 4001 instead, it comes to 0.53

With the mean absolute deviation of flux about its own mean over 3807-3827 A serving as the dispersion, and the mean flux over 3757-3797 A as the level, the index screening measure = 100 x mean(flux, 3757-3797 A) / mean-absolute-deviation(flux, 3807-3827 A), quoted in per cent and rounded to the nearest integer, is 1086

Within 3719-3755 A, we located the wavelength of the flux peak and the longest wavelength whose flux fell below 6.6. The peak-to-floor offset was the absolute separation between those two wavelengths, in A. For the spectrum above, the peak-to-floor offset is 28 A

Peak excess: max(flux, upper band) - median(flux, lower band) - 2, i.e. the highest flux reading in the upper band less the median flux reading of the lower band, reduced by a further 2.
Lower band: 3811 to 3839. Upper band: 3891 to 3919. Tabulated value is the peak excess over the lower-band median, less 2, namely 1.5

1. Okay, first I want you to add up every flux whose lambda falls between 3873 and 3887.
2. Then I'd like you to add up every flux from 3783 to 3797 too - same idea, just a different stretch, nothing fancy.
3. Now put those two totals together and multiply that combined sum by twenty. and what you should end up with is 1574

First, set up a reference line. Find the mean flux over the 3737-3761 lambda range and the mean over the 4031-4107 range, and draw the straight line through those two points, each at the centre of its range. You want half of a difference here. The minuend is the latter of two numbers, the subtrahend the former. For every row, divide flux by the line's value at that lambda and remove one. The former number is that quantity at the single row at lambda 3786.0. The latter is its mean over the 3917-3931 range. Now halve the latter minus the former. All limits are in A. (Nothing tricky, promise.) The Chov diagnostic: -0.16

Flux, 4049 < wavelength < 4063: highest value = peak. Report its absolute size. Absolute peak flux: 10.6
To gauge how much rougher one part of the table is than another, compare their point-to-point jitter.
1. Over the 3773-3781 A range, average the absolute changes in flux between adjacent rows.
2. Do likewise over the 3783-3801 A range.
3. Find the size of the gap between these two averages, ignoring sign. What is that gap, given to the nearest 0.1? 0.0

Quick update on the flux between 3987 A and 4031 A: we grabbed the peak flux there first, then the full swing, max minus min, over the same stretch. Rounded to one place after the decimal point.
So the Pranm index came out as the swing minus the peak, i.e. -8.5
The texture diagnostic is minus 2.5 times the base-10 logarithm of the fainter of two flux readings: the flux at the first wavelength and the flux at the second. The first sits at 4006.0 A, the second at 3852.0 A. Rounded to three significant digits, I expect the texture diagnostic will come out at -1.84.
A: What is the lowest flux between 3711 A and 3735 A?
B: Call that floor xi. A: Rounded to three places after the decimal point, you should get 4.510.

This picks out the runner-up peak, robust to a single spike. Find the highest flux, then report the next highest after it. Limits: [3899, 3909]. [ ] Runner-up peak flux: 7.189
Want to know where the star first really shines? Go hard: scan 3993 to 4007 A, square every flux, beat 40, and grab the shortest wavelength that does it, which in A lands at 3994.0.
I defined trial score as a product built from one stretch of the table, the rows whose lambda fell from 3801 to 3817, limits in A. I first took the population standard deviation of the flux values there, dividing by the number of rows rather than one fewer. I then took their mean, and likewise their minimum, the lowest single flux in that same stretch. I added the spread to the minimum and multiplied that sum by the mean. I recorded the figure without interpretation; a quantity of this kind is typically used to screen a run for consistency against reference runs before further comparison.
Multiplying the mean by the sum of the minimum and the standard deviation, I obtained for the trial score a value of 37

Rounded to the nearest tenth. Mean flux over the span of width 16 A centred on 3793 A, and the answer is 5.8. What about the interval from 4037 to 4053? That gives 10.2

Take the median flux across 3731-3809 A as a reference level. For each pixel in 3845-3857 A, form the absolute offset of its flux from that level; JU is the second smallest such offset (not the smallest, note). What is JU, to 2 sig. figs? 0.39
